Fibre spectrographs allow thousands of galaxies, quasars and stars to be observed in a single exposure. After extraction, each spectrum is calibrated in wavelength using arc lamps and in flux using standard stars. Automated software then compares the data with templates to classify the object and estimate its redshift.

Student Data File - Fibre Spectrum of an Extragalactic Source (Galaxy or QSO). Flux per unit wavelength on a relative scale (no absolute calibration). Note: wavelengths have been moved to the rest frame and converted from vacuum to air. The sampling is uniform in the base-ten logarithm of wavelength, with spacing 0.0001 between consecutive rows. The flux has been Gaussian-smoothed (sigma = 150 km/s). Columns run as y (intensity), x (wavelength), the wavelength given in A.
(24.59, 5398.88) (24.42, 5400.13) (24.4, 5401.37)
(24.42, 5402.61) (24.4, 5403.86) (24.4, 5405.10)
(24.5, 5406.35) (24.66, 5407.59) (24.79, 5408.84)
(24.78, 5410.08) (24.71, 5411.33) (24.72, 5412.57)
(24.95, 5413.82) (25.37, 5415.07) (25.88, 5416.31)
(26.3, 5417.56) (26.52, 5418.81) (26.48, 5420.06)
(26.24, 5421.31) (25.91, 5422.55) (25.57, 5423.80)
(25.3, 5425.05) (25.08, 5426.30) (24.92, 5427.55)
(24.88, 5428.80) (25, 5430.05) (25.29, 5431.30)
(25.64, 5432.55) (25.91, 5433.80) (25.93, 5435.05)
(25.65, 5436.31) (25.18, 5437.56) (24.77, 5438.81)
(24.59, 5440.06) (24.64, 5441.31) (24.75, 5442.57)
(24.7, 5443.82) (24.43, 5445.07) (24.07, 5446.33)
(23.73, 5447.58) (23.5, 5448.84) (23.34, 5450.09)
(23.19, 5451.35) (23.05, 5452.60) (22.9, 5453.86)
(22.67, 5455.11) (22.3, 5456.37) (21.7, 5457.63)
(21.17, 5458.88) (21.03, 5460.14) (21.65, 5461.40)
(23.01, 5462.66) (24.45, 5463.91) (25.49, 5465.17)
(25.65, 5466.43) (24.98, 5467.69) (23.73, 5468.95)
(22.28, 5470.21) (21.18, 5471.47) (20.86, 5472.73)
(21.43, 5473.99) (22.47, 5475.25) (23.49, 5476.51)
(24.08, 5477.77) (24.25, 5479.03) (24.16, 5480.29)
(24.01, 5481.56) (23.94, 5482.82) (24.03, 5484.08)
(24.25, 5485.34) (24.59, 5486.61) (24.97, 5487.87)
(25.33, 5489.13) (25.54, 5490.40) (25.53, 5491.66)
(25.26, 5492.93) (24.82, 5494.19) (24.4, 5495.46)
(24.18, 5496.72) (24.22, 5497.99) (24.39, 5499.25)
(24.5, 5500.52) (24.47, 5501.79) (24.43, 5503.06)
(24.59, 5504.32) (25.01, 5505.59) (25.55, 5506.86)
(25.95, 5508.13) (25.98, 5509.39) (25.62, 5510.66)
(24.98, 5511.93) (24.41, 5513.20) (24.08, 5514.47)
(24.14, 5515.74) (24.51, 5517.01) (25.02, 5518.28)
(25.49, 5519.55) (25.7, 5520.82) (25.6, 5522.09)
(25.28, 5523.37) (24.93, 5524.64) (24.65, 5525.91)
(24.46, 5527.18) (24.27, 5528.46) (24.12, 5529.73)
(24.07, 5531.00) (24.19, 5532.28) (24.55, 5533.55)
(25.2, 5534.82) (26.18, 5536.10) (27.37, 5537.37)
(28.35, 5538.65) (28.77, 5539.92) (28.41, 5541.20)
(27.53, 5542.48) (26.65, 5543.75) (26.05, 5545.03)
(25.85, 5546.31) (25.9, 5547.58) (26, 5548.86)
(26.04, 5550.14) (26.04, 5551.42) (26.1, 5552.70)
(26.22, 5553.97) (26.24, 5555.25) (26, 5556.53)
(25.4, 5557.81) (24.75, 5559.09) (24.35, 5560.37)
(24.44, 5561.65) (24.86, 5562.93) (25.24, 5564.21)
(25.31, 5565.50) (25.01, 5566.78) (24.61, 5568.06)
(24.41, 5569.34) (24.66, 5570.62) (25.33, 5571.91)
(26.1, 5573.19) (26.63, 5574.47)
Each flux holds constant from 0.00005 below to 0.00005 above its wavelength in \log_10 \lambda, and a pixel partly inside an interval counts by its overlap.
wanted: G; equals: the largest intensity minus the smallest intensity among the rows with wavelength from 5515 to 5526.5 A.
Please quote 1.56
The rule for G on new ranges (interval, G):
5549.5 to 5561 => 1.89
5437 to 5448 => 1.45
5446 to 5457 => 1.77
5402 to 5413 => 0.39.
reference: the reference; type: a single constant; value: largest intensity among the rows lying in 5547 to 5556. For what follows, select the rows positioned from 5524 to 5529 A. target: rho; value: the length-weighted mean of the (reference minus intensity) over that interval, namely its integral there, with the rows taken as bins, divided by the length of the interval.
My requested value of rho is 1.66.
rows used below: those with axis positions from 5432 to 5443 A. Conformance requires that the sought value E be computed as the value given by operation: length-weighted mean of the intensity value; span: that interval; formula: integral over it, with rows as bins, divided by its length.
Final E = 25.2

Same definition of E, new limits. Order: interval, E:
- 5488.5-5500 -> 24.8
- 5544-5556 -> 26.1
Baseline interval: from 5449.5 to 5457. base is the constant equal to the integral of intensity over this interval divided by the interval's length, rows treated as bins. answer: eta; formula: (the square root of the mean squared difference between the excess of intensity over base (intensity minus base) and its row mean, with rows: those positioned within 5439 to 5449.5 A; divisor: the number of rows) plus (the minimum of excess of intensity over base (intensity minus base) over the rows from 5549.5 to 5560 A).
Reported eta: 2.3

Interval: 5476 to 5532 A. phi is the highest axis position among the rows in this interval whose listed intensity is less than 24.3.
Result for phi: 5531.00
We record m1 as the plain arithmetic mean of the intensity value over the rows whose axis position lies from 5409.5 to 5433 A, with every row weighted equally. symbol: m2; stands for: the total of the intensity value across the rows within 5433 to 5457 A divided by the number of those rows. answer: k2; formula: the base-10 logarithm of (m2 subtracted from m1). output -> 0.1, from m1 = 25.4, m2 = 24.2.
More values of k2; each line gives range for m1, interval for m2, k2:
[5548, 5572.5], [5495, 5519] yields -0.3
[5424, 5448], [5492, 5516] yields -0.7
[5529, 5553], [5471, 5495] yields 0.4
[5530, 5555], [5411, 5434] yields -0.1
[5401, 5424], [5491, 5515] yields -0.5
